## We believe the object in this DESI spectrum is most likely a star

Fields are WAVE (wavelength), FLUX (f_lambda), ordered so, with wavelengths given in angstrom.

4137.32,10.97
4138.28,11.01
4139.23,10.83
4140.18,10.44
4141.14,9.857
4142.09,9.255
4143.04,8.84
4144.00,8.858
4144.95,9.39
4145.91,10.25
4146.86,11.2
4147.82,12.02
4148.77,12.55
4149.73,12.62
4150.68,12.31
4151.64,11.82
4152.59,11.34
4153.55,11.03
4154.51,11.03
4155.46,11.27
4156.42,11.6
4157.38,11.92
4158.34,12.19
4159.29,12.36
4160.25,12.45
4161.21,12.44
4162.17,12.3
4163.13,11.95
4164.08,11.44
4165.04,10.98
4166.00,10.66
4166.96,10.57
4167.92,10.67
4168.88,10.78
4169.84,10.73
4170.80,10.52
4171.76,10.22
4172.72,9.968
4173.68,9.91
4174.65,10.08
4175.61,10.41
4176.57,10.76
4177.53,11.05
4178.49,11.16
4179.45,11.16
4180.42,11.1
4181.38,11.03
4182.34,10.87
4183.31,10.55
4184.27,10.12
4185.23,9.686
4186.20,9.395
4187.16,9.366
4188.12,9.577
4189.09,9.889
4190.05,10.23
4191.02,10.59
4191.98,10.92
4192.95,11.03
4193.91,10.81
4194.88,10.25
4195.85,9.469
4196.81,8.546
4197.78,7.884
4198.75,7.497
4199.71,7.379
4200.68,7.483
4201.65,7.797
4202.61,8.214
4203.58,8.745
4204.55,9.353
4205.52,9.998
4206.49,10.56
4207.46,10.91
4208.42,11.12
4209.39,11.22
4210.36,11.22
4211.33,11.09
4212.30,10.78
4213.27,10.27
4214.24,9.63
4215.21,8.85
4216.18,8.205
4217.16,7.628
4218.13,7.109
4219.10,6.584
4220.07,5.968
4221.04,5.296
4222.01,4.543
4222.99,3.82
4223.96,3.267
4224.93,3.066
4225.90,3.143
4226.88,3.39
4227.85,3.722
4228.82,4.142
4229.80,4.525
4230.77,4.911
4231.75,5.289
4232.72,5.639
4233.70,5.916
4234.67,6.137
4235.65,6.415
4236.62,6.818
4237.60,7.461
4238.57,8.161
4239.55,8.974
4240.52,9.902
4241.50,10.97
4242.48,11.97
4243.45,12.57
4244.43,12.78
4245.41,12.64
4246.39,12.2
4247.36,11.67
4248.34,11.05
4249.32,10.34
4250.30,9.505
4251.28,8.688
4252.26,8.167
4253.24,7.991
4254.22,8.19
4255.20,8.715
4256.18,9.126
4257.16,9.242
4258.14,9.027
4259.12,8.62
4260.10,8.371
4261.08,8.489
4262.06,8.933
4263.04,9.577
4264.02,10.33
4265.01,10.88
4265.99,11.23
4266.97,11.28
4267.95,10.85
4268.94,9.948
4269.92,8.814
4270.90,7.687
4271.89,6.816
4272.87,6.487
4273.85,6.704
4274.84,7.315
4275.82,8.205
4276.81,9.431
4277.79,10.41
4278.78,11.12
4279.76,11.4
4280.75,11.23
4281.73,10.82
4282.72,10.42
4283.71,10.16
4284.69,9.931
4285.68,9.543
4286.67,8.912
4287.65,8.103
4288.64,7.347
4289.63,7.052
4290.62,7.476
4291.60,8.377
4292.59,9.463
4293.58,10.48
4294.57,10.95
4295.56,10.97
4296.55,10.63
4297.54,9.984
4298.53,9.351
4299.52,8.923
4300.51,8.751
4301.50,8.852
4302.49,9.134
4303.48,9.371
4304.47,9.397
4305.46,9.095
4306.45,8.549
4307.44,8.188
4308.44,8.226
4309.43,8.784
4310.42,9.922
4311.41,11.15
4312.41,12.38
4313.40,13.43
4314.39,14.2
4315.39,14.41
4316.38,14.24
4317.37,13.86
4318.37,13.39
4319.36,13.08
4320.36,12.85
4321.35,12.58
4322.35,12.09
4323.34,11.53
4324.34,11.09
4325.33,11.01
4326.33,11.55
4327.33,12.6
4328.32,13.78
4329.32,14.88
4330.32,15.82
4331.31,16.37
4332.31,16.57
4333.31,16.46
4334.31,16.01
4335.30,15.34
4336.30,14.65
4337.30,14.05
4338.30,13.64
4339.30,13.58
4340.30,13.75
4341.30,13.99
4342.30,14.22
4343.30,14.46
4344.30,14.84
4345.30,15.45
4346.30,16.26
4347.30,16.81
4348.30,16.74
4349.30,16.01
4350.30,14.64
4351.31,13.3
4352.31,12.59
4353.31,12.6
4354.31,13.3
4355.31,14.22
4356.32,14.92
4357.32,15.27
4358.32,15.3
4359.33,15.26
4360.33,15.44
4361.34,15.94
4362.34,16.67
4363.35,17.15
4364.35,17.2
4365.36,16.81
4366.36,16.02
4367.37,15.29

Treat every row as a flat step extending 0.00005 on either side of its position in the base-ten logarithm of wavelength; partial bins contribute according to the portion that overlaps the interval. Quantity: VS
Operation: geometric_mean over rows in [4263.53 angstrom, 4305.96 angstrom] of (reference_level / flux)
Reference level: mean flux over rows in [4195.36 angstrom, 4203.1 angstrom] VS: 0.87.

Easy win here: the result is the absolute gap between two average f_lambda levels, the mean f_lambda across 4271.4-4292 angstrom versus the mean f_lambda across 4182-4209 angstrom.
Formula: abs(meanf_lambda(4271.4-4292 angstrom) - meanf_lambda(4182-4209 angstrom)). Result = 0.7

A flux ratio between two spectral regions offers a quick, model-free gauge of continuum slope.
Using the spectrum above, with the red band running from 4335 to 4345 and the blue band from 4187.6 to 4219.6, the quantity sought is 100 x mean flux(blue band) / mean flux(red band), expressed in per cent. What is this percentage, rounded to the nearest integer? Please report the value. 66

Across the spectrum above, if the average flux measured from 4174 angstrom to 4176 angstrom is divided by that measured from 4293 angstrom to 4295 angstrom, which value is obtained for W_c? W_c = 0.96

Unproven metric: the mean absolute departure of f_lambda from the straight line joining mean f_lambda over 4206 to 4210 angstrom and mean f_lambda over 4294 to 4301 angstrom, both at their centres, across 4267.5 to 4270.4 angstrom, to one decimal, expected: 0.8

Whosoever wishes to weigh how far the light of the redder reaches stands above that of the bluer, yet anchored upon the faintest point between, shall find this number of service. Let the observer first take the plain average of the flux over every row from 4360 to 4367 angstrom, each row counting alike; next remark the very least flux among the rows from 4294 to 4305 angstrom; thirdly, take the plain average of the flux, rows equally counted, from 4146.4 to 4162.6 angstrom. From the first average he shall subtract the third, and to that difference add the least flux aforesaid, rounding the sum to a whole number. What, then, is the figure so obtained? 13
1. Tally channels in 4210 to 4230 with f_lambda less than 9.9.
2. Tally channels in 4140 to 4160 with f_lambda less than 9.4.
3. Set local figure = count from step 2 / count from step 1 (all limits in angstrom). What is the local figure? 0.2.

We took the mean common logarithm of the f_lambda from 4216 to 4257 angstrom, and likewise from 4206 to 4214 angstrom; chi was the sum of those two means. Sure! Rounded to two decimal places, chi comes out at 1.88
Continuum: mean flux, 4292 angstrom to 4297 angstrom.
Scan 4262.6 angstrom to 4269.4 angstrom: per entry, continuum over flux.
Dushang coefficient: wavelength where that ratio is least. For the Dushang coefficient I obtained 4266.97 angstrom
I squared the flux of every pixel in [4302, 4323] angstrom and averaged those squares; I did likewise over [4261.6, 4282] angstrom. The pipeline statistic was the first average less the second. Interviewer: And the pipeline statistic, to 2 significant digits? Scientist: 41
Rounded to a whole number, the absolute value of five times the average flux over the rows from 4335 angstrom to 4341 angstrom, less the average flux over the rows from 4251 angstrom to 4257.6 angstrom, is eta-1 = 62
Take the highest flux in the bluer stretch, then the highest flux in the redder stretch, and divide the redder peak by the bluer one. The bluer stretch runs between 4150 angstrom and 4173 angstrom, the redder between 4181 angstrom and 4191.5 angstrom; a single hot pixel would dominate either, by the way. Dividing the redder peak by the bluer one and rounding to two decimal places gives 0.89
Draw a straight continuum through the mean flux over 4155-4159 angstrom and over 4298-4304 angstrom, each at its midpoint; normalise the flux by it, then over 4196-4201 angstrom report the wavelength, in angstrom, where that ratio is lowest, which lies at 4199.71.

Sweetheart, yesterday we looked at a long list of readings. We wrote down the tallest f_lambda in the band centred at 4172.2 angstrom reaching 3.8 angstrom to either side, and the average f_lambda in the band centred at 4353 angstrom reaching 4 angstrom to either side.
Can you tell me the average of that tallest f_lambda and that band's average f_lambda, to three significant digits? 12.4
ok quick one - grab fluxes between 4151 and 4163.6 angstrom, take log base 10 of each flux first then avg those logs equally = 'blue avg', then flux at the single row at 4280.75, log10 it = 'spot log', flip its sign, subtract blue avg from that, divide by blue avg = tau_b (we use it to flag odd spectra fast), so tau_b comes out -1.98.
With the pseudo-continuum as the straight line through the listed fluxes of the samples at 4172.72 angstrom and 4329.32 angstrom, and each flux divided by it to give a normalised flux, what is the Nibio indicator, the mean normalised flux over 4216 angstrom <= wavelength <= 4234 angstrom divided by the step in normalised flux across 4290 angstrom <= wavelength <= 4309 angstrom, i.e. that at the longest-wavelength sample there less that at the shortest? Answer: 14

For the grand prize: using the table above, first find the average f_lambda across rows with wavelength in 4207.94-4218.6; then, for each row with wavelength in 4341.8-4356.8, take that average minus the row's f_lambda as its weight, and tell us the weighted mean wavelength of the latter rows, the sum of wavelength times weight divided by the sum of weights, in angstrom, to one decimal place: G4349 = 4348.8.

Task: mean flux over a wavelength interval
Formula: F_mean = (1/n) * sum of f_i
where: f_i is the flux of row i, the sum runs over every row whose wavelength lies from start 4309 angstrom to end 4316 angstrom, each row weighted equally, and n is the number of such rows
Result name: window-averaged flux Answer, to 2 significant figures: 12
